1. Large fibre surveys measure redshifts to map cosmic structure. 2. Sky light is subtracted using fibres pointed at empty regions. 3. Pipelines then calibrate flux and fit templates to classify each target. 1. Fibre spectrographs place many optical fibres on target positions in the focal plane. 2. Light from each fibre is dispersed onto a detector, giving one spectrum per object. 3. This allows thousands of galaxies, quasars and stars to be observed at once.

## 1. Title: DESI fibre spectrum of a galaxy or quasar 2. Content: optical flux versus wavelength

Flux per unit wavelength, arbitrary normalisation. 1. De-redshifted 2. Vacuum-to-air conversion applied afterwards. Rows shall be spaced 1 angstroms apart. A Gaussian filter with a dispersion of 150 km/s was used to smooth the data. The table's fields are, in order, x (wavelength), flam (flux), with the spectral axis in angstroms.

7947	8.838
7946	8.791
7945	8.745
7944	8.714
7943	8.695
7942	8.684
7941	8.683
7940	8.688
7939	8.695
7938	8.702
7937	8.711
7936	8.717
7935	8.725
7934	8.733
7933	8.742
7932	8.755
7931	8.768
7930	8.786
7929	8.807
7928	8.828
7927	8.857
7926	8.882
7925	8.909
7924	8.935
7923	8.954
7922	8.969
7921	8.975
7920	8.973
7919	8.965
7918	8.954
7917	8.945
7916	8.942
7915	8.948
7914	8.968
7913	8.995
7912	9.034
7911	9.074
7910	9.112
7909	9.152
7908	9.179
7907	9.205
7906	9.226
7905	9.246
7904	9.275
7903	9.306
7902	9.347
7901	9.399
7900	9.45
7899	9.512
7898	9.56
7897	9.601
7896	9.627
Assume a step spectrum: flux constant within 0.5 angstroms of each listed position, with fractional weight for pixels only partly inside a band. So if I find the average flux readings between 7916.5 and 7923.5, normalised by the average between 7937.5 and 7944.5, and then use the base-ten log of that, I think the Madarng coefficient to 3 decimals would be 0.013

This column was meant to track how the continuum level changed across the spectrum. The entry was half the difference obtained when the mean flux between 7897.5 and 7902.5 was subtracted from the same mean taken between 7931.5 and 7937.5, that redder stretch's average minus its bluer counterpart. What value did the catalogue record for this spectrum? -0.36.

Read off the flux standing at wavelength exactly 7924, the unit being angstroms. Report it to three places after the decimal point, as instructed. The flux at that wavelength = 8.935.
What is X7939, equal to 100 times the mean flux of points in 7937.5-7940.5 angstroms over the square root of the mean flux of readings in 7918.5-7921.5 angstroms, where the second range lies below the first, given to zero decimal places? 290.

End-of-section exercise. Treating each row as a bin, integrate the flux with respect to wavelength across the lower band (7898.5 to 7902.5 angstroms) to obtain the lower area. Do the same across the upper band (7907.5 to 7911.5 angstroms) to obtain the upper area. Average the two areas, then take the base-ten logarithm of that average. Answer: 1.57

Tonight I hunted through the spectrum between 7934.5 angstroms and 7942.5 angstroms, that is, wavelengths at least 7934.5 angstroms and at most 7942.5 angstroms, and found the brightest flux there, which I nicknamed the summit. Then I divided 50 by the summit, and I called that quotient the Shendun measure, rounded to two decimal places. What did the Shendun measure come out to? 5.73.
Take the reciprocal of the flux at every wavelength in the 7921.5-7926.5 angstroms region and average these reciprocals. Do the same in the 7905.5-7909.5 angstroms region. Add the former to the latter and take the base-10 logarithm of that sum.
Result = -0.656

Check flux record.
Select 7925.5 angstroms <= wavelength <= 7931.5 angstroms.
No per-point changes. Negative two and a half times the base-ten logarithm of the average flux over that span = -2.364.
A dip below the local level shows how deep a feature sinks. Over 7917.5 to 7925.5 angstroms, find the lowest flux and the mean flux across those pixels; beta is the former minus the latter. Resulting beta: -0.045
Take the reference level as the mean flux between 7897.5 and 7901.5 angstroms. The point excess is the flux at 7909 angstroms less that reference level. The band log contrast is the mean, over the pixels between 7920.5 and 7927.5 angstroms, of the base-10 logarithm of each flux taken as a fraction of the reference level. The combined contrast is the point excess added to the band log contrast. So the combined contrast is -0.35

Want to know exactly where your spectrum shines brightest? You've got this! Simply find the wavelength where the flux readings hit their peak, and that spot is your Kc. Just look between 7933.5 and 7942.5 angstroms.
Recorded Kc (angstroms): 7934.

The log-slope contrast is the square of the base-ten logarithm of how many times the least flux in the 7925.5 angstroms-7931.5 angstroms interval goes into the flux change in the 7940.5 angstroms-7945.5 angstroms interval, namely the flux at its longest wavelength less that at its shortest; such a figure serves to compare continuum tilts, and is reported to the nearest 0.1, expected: 4.6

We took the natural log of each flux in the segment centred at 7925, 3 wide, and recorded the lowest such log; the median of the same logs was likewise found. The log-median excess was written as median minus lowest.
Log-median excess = 0.0030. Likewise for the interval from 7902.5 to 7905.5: 0.0031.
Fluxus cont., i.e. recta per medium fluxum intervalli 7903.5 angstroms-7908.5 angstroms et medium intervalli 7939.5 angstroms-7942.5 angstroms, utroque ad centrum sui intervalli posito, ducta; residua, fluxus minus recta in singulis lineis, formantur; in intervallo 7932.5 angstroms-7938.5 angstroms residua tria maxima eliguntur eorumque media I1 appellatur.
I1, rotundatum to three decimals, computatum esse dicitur -0.037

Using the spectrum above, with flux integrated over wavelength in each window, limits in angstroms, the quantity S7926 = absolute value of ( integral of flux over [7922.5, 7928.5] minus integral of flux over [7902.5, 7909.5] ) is 11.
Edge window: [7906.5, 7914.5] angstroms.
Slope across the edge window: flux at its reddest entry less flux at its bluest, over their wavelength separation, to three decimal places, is -0.034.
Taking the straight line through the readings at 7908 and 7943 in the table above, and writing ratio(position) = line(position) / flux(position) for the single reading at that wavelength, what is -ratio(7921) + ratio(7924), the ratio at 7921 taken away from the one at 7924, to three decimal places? 0.000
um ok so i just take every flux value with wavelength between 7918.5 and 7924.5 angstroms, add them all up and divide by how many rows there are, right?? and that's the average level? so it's 9.0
